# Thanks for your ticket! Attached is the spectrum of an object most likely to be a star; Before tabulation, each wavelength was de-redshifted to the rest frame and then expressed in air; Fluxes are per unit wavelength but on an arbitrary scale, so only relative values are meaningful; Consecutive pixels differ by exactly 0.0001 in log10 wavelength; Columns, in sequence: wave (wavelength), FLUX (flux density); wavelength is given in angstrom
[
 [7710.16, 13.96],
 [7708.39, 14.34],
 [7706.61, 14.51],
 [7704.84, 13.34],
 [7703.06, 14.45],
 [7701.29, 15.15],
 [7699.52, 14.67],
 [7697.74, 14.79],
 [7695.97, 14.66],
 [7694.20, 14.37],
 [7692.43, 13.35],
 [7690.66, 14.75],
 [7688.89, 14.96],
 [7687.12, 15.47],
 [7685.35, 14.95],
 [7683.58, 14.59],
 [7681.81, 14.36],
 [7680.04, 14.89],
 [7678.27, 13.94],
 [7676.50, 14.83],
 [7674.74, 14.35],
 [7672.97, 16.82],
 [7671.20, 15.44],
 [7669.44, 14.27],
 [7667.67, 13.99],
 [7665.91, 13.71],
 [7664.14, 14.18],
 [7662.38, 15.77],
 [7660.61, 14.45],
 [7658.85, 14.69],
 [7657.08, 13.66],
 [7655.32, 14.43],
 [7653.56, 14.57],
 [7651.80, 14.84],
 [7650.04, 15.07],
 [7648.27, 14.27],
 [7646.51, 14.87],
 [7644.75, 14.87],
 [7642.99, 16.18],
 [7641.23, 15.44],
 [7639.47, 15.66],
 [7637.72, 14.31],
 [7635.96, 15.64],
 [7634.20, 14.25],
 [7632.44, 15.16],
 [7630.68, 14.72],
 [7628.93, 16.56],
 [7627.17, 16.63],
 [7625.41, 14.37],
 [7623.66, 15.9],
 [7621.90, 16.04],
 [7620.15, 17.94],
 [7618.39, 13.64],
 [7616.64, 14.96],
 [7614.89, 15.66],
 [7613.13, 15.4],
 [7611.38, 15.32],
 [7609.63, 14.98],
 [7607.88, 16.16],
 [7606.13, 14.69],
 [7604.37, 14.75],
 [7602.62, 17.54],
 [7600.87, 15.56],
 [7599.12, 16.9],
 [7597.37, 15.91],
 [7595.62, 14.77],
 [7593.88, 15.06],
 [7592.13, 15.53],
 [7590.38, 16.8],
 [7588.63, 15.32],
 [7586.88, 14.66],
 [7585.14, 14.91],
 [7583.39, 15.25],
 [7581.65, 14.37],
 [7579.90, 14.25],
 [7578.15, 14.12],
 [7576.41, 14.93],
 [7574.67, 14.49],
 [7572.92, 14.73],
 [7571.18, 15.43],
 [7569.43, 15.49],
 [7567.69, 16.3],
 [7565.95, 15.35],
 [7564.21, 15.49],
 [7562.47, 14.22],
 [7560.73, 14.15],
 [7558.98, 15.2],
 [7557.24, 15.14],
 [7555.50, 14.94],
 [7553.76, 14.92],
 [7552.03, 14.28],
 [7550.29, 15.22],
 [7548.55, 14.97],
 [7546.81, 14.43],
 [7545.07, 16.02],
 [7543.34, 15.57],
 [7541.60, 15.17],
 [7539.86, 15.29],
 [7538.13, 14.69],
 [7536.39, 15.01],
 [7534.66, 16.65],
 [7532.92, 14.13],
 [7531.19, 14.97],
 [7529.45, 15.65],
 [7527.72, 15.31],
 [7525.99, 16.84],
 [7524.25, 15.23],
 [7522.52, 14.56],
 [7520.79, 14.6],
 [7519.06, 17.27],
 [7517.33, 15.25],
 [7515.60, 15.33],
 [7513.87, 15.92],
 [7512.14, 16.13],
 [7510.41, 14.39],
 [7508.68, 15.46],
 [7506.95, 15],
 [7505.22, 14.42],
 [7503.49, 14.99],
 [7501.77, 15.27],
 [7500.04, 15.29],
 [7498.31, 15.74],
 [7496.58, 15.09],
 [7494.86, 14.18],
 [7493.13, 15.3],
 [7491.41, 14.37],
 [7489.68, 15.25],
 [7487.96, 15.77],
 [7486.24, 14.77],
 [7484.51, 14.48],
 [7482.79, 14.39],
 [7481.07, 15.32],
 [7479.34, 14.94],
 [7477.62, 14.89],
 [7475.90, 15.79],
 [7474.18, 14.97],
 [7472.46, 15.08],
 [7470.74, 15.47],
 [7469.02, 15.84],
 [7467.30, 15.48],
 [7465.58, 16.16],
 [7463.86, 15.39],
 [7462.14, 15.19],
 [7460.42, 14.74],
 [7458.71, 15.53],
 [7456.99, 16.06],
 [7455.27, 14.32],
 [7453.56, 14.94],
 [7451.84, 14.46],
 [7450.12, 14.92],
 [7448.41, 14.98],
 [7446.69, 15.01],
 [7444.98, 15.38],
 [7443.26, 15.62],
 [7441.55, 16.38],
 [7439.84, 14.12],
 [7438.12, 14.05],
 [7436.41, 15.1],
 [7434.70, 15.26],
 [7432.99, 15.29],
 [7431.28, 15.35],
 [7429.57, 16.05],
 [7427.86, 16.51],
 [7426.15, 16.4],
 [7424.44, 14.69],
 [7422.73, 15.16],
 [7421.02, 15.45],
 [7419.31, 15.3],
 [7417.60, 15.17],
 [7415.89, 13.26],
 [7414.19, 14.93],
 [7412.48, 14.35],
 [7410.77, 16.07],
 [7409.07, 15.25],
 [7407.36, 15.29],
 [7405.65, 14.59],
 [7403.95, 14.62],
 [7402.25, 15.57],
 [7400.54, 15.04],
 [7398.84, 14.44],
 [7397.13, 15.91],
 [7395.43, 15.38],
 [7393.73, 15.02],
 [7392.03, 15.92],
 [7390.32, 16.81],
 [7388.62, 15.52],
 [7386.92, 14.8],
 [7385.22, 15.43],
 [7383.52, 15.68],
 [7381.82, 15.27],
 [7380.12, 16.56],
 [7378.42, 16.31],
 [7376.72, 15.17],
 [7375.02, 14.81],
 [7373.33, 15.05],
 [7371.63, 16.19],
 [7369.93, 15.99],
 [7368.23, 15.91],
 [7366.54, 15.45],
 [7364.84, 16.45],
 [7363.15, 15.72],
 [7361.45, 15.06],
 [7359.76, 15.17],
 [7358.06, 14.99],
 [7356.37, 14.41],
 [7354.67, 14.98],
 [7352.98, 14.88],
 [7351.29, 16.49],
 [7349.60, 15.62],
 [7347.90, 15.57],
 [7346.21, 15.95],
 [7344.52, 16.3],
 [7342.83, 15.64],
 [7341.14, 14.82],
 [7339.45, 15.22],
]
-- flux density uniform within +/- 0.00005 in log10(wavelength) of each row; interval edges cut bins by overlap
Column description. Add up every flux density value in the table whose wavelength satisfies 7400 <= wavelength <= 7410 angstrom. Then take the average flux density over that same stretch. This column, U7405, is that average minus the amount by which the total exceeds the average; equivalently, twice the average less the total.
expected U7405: -60.2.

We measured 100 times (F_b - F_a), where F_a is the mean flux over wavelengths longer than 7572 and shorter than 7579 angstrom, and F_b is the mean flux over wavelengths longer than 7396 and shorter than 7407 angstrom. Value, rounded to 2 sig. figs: 46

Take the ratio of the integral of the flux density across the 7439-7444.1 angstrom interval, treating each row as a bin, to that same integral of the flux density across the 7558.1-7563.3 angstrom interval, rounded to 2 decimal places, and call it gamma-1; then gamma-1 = 1.04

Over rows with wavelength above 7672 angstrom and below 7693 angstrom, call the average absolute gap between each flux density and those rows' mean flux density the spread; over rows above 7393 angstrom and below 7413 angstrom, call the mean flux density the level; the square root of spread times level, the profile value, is 2.9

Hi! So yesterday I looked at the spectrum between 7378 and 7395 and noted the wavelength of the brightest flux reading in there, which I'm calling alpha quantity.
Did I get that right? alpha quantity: 7390.32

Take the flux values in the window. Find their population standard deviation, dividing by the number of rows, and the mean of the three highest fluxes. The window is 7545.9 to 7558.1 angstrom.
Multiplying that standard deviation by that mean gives 4.9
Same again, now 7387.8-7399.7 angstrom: 11.3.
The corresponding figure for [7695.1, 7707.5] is 7.8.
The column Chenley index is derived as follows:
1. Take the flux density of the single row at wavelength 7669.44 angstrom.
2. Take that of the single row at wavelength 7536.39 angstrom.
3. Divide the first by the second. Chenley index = 0.95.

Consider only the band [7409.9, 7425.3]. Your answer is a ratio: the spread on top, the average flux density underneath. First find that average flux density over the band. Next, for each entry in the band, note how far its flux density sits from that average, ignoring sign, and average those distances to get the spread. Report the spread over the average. 0.037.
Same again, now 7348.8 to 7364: 0.030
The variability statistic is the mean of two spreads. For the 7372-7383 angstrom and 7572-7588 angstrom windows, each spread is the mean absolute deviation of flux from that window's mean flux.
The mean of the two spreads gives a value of 0.45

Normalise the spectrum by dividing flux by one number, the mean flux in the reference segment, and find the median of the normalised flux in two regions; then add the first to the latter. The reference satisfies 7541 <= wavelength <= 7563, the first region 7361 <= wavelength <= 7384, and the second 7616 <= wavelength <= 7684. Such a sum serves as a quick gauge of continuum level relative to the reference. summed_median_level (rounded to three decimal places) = 2.043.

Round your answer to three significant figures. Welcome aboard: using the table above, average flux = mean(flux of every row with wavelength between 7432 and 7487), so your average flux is 15.1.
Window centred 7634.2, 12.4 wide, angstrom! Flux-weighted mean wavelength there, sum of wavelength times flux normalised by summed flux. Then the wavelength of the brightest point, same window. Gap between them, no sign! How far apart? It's 5.2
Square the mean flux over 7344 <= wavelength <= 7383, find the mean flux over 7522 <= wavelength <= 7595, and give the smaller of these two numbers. 15.1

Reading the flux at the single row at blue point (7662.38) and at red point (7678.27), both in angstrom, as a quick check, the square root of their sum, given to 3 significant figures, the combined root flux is 5.45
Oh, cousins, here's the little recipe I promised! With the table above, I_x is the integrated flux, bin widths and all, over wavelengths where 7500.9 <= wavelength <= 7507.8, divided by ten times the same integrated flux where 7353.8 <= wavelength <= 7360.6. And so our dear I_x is 0.102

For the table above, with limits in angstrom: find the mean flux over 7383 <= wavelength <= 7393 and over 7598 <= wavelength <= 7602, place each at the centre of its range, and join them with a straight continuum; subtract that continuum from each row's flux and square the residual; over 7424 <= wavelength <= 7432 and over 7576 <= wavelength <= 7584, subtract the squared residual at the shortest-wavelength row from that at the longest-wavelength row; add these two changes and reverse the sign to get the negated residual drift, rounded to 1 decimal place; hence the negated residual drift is 1.7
